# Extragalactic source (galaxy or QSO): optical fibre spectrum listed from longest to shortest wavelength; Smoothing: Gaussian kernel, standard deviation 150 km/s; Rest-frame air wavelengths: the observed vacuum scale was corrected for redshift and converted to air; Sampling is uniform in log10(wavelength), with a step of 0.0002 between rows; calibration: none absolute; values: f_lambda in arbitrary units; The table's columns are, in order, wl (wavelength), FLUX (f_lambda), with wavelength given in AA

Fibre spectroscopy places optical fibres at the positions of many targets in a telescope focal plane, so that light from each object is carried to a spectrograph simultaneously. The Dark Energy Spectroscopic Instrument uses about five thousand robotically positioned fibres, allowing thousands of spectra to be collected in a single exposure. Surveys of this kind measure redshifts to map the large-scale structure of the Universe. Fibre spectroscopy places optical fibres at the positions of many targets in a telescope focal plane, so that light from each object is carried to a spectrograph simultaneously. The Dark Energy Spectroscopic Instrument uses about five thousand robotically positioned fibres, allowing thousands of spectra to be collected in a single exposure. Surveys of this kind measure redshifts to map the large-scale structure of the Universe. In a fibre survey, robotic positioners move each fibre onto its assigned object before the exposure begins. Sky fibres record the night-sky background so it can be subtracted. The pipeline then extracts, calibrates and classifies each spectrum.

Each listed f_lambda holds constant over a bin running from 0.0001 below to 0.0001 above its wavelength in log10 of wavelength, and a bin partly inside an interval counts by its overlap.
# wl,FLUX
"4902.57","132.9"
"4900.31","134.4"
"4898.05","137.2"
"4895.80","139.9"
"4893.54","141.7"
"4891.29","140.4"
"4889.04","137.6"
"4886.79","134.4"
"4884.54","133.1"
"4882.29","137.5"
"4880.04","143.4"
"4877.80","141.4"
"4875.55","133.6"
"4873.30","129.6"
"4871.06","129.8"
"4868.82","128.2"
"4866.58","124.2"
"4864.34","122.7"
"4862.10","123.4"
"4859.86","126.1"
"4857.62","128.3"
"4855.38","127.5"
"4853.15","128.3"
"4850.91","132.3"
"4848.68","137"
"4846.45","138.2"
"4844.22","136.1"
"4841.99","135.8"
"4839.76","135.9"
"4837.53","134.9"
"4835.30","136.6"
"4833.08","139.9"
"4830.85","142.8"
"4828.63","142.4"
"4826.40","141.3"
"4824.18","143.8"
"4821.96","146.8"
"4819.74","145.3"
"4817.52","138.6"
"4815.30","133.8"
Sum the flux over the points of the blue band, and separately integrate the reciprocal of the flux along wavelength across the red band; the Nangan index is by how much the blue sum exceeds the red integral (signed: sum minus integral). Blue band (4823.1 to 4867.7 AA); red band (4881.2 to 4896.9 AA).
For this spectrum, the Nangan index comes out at 2677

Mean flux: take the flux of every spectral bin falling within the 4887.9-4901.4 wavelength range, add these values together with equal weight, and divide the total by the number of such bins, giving 139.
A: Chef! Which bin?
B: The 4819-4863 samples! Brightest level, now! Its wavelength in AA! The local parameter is 4821.96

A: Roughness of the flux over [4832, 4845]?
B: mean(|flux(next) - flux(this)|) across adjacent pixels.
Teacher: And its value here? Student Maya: 1.3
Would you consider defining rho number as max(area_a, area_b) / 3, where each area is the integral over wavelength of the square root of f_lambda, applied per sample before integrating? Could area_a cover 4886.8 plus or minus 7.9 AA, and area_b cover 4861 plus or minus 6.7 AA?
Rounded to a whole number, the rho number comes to 62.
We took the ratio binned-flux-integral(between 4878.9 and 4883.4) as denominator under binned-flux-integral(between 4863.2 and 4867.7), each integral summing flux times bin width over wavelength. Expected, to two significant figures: 0.88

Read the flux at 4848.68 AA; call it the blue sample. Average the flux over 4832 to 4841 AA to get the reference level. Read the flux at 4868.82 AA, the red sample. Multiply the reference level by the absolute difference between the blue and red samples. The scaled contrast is 1204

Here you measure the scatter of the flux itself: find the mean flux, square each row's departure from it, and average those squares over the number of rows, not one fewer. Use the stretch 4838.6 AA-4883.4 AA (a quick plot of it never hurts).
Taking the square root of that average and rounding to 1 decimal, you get 5.9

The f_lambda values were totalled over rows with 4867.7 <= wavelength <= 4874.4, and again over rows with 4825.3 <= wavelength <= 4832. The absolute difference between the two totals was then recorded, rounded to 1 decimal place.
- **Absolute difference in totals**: 38.9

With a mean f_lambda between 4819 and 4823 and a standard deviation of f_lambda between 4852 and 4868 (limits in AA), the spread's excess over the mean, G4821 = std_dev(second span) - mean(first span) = -144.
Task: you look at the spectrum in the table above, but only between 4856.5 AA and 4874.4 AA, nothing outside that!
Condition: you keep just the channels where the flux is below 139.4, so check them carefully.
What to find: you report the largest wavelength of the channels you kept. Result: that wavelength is 4873.30 AA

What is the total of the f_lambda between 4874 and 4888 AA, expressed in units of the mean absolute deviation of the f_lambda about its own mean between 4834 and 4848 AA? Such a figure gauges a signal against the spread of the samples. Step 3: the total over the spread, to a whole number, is 1074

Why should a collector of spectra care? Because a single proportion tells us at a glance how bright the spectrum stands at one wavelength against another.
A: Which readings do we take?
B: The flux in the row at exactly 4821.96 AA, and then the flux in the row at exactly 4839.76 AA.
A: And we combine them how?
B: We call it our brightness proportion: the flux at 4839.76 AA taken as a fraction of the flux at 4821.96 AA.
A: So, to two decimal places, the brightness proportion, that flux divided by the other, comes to 0.93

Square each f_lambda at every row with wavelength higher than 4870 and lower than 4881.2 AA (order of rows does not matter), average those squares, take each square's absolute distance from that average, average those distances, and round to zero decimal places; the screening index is 1495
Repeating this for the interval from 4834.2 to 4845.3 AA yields 111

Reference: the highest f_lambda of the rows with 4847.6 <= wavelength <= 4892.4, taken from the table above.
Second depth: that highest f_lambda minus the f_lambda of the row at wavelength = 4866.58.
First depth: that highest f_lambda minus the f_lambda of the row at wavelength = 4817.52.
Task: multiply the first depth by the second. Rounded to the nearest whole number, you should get 92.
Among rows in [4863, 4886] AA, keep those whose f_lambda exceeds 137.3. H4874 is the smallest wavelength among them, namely 4877.80 AA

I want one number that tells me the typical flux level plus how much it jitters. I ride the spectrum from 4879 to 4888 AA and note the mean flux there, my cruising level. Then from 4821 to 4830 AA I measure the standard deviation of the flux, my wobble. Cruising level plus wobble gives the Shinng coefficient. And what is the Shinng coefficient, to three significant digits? 139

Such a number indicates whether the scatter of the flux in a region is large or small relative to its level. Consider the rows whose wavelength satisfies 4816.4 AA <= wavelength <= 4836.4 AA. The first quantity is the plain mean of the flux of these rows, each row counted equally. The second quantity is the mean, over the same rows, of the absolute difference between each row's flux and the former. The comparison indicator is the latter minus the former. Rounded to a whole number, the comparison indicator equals -139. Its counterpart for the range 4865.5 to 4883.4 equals -128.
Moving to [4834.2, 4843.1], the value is -135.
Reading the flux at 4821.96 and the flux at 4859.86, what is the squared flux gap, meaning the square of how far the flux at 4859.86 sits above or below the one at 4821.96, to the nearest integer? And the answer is 428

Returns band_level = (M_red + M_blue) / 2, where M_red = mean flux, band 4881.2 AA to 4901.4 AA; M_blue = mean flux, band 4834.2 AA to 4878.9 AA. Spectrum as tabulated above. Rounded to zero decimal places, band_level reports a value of 134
